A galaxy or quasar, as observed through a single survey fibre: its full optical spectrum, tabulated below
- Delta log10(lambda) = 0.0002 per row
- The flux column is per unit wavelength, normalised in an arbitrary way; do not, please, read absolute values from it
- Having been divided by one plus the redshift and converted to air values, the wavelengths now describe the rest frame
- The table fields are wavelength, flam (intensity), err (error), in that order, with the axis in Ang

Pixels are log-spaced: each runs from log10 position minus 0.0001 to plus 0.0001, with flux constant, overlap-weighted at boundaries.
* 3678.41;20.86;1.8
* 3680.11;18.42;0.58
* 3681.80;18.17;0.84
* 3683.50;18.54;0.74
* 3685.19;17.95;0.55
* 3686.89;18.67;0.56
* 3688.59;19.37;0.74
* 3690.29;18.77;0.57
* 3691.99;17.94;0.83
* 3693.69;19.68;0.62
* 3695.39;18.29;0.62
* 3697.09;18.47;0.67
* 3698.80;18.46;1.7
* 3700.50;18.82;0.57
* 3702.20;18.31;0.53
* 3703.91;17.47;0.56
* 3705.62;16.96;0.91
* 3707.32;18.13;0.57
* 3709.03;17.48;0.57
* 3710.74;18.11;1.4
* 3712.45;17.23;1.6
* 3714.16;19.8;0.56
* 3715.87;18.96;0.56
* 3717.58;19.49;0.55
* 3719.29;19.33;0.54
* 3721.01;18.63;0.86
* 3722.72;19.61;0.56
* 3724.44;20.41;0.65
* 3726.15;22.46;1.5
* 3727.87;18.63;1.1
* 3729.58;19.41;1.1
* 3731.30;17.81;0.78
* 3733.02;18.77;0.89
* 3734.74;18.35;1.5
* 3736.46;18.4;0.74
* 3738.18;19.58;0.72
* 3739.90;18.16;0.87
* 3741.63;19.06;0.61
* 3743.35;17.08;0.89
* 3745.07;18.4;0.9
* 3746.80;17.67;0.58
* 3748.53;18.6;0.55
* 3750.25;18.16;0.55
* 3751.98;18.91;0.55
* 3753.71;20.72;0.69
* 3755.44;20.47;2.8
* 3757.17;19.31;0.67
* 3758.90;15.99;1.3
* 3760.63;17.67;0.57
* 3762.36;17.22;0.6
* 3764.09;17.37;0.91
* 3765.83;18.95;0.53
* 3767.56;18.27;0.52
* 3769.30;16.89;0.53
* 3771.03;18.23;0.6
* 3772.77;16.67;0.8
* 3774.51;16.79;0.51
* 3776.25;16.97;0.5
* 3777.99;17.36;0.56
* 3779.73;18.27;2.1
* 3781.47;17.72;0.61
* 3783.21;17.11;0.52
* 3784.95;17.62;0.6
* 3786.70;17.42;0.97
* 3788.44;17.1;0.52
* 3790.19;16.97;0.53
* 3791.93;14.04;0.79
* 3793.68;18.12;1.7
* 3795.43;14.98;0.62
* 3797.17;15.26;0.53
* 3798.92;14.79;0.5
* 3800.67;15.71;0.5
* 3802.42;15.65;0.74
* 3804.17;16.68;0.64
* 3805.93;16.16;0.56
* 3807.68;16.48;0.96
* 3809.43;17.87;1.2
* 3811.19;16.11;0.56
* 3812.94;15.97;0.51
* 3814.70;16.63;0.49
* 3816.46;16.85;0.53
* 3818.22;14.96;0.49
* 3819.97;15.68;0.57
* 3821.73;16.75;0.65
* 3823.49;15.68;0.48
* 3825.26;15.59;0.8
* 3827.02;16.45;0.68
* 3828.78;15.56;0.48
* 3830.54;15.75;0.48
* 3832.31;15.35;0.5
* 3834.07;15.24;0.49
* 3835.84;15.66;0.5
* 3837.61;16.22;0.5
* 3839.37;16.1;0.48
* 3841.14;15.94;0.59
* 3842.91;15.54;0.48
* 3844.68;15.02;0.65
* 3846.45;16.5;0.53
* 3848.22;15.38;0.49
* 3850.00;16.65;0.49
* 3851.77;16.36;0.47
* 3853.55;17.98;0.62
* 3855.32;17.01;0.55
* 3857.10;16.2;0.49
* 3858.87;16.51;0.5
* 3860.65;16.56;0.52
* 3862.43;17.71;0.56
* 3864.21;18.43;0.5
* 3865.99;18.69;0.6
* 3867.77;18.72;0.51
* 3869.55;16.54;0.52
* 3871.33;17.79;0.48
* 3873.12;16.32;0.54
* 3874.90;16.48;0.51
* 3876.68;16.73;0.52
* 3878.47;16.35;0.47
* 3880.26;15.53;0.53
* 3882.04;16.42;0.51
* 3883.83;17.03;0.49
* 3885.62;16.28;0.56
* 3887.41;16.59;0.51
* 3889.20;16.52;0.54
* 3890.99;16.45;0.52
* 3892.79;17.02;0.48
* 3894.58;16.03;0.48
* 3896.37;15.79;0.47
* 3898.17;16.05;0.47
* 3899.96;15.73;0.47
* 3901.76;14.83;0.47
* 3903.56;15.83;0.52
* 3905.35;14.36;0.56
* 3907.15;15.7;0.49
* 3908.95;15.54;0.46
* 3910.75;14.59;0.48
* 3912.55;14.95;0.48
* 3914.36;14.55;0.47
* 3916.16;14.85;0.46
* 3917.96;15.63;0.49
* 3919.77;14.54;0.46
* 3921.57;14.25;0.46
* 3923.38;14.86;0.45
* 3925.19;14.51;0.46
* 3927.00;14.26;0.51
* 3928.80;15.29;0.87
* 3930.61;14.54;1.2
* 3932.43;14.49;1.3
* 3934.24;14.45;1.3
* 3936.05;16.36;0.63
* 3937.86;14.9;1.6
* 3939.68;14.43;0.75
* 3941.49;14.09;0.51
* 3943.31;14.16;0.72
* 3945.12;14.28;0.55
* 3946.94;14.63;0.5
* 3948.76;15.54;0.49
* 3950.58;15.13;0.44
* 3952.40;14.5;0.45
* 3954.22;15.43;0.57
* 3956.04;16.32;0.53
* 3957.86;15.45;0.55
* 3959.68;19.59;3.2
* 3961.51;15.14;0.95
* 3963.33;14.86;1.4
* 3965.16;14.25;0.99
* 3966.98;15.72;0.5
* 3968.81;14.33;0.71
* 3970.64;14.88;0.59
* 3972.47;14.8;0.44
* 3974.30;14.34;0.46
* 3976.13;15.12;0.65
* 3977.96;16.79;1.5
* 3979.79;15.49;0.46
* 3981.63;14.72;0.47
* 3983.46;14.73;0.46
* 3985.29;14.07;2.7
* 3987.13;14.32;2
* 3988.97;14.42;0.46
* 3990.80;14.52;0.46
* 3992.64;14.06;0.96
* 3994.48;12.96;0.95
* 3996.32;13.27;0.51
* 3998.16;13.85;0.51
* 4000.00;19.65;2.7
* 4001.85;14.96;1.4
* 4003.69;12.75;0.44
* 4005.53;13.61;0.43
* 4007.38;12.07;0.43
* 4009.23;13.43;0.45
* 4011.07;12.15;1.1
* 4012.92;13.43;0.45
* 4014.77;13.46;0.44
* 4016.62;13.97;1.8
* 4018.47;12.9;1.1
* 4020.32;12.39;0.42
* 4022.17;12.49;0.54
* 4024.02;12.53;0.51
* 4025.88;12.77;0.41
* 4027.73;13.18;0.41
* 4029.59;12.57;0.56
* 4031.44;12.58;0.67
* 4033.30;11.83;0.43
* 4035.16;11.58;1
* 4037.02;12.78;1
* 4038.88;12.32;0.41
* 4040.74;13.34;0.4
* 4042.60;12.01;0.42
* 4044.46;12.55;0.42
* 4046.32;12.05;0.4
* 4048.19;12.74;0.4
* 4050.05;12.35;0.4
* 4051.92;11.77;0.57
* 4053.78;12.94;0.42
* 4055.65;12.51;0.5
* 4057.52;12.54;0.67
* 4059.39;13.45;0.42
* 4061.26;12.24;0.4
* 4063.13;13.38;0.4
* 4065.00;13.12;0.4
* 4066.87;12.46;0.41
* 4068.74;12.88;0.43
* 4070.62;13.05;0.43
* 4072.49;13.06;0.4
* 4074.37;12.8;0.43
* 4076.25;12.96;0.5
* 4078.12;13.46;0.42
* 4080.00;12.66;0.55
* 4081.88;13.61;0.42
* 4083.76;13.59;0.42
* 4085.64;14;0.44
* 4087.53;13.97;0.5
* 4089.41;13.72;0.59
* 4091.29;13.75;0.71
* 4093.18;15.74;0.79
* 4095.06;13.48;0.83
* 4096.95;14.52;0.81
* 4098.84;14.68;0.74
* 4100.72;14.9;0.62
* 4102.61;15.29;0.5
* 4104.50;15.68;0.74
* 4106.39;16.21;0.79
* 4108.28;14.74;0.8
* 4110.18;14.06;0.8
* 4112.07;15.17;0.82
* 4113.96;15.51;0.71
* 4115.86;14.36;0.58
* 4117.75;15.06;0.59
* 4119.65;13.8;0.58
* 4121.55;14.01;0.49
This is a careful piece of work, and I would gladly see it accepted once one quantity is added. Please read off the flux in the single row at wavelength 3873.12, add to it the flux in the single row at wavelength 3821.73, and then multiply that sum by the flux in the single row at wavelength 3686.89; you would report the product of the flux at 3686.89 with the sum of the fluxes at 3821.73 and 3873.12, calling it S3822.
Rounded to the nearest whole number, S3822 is 617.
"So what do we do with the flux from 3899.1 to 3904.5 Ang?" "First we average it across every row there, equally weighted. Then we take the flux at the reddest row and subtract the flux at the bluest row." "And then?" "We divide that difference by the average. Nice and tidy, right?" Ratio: 0.01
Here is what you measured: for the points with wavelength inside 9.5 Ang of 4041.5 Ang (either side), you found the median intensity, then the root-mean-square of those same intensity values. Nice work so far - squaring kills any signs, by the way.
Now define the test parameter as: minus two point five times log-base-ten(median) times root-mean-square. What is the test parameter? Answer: -34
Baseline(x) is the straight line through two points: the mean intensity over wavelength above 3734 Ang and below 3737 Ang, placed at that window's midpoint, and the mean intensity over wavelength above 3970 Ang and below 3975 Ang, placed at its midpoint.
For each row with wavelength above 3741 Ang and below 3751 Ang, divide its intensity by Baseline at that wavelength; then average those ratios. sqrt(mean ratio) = 1.00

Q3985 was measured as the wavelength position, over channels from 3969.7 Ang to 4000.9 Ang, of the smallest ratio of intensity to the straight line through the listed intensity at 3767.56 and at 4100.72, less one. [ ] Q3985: 3994.48 Ang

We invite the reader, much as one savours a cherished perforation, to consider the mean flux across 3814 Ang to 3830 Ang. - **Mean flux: 16.0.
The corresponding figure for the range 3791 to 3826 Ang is 16.0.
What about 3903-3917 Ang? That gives 15.0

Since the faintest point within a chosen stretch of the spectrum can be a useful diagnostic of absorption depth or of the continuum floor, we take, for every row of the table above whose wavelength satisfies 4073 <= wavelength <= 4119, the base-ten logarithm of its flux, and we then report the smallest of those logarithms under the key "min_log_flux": 1.10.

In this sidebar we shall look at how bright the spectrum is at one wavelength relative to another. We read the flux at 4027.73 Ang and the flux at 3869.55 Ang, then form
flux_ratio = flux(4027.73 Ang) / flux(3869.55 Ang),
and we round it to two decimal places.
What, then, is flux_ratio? 0.80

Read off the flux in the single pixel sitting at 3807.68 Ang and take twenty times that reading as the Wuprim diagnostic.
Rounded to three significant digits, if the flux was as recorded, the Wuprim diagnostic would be 330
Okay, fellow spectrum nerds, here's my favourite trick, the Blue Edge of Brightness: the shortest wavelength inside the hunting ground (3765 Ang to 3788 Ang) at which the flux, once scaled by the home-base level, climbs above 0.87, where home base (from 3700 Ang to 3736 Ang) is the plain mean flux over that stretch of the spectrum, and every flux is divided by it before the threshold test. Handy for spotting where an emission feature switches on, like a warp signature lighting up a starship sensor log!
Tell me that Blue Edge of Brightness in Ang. 3765.83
